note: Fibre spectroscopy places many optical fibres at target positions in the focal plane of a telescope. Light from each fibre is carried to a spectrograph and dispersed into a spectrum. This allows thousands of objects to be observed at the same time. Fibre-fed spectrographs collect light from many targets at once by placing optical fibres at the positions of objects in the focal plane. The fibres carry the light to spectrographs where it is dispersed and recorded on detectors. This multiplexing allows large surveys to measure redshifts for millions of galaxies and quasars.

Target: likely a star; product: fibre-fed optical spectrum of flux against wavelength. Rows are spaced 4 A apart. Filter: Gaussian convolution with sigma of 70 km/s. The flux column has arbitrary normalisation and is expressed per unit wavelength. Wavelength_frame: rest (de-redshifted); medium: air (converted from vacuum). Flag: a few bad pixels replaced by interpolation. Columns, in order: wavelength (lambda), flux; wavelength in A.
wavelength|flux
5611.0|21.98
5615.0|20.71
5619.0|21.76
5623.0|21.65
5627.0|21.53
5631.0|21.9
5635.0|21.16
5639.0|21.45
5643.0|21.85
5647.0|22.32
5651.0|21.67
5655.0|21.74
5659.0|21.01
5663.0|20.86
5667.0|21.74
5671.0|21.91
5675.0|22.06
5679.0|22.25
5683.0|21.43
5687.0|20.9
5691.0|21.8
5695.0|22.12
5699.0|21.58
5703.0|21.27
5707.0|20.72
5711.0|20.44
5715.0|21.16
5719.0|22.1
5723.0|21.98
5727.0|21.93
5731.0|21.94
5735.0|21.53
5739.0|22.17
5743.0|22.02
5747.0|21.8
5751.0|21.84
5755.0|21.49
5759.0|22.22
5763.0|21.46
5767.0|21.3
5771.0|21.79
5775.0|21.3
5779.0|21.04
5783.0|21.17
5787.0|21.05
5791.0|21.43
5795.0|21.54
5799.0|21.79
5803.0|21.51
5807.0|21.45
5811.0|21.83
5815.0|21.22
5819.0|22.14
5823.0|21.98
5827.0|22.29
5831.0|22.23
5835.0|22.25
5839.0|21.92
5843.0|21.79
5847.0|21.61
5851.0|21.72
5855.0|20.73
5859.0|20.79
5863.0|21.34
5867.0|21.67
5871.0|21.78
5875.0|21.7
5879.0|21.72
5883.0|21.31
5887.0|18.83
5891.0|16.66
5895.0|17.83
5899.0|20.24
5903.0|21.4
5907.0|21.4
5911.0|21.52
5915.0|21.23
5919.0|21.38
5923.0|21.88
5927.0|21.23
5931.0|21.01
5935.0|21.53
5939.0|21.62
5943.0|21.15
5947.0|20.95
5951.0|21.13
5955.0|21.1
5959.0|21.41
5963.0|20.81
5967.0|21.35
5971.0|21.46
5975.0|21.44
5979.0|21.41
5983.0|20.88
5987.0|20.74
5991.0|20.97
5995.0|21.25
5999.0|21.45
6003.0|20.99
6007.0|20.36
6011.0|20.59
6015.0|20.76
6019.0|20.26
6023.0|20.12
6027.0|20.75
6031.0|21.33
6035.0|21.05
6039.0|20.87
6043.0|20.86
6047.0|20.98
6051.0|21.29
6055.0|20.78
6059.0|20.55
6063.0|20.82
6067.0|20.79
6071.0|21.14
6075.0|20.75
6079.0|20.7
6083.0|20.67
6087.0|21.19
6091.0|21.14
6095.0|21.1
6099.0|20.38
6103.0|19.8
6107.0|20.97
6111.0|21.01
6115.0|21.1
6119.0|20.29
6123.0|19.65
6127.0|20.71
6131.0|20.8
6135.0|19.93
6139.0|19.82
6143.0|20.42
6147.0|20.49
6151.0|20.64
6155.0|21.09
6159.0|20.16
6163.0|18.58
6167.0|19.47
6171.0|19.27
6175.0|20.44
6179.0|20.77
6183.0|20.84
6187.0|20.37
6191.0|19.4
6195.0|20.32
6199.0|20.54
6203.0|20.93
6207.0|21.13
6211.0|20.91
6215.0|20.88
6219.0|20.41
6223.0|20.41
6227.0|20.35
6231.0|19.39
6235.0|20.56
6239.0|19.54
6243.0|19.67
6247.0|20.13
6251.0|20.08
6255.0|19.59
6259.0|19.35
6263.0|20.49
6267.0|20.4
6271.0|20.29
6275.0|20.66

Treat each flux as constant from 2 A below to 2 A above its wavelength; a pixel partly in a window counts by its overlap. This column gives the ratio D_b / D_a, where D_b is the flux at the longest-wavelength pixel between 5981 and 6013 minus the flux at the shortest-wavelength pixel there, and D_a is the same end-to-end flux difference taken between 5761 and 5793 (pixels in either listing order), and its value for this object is 10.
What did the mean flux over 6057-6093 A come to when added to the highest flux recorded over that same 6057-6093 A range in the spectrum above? 42.1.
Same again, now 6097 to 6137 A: 41.6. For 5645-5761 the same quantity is 44.0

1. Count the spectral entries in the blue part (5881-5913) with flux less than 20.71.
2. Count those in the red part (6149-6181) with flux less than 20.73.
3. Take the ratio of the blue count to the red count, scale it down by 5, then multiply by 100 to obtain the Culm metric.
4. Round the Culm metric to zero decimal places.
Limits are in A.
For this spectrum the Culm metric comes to 13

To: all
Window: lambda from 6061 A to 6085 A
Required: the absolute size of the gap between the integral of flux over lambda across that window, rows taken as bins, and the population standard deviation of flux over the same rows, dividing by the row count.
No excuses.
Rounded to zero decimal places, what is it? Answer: 499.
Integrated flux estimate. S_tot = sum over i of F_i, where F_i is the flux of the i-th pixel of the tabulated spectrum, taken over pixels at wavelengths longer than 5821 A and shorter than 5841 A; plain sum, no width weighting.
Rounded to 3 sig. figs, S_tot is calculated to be 111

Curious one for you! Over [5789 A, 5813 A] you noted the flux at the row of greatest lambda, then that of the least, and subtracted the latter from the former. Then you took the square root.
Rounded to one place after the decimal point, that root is 0.6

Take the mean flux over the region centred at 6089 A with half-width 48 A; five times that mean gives 104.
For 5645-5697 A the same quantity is 108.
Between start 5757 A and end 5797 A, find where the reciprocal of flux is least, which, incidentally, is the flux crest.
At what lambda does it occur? 5759.0 A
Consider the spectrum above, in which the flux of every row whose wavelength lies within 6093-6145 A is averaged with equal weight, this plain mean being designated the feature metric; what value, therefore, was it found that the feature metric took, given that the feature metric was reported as 20.5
